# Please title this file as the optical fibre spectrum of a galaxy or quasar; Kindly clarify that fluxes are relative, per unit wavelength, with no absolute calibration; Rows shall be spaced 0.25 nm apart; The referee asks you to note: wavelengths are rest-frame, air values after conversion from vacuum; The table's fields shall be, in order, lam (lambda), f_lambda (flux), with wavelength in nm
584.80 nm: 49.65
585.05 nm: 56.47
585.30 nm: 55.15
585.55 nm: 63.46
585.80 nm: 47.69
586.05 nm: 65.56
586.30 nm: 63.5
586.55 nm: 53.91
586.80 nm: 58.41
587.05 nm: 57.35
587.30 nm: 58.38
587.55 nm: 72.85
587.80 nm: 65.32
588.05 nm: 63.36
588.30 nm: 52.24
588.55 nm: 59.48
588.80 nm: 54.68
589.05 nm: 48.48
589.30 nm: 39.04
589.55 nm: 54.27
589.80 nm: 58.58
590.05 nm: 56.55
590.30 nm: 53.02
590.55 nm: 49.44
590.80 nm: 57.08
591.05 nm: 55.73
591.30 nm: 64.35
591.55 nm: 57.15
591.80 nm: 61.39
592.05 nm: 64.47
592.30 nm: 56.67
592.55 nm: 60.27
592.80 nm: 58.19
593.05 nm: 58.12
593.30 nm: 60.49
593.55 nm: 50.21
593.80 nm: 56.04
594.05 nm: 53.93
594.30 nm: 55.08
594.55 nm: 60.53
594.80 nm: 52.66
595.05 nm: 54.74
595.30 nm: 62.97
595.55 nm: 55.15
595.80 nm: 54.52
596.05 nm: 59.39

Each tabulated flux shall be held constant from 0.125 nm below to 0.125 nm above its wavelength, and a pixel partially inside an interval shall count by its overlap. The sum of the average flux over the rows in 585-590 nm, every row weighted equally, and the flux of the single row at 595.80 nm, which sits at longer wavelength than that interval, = 112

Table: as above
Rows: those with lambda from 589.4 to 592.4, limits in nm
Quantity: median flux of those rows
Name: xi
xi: 56.9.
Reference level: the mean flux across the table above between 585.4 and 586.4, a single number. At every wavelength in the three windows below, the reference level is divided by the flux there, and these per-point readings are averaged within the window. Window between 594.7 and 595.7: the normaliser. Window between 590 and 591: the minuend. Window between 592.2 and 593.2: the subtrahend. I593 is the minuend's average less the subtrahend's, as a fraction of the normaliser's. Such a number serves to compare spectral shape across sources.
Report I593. 0.08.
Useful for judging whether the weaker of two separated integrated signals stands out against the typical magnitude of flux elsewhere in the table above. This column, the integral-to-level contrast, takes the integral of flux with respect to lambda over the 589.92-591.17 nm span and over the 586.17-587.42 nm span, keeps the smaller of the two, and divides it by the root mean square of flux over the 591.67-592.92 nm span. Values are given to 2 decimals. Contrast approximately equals 1.13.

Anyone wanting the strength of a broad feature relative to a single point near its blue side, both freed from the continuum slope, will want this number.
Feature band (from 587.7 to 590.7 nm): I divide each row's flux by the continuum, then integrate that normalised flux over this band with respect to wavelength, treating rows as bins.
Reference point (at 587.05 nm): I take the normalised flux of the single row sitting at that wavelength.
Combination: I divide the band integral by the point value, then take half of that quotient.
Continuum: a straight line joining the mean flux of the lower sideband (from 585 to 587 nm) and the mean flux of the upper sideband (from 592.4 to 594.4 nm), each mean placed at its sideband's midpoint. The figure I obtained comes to 1.44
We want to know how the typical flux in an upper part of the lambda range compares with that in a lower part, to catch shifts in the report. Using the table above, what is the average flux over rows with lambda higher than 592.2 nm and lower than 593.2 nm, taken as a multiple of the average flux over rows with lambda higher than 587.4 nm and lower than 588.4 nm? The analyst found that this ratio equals 0.92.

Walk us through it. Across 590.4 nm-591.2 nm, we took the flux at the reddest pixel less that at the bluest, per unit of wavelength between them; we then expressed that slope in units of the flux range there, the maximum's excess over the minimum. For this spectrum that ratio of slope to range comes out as 1.6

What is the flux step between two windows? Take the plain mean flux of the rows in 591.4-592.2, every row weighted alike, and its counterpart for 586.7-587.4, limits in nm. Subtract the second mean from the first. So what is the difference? 3.0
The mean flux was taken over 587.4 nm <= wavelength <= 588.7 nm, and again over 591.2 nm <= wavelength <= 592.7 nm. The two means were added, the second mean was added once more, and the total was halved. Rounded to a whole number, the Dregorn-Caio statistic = 92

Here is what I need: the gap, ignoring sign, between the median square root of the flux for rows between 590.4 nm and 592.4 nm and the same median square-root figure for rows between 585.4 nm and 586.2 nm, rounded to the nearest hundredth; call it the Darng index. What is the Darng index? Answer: 0.41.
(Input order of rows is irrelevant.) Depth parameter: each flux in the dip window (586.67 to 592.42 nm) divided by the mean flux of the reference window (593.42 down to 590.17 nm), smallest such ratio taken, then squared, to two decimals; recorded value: 0.45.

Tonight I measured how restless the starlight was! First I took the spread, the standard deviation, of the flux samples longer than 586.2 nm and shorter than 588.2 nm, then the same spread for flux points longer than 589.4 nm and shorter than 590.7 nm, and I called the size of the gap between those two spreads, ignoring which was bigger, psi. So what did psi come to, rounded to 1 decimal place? 2.4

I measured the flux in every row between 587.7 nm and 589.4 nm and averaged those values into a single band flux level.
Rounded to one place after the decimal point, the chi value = 54.7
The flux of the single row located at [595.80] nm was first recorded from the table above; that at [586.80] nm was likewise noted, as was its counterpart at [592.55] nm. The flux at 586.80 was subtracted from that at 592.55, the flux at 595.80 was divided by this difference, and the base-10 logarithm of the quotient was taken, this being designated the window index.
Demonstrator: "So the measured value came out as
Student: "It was 1.5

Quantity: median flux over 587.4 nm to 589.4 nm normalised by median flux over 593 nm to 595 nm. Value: 1.03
